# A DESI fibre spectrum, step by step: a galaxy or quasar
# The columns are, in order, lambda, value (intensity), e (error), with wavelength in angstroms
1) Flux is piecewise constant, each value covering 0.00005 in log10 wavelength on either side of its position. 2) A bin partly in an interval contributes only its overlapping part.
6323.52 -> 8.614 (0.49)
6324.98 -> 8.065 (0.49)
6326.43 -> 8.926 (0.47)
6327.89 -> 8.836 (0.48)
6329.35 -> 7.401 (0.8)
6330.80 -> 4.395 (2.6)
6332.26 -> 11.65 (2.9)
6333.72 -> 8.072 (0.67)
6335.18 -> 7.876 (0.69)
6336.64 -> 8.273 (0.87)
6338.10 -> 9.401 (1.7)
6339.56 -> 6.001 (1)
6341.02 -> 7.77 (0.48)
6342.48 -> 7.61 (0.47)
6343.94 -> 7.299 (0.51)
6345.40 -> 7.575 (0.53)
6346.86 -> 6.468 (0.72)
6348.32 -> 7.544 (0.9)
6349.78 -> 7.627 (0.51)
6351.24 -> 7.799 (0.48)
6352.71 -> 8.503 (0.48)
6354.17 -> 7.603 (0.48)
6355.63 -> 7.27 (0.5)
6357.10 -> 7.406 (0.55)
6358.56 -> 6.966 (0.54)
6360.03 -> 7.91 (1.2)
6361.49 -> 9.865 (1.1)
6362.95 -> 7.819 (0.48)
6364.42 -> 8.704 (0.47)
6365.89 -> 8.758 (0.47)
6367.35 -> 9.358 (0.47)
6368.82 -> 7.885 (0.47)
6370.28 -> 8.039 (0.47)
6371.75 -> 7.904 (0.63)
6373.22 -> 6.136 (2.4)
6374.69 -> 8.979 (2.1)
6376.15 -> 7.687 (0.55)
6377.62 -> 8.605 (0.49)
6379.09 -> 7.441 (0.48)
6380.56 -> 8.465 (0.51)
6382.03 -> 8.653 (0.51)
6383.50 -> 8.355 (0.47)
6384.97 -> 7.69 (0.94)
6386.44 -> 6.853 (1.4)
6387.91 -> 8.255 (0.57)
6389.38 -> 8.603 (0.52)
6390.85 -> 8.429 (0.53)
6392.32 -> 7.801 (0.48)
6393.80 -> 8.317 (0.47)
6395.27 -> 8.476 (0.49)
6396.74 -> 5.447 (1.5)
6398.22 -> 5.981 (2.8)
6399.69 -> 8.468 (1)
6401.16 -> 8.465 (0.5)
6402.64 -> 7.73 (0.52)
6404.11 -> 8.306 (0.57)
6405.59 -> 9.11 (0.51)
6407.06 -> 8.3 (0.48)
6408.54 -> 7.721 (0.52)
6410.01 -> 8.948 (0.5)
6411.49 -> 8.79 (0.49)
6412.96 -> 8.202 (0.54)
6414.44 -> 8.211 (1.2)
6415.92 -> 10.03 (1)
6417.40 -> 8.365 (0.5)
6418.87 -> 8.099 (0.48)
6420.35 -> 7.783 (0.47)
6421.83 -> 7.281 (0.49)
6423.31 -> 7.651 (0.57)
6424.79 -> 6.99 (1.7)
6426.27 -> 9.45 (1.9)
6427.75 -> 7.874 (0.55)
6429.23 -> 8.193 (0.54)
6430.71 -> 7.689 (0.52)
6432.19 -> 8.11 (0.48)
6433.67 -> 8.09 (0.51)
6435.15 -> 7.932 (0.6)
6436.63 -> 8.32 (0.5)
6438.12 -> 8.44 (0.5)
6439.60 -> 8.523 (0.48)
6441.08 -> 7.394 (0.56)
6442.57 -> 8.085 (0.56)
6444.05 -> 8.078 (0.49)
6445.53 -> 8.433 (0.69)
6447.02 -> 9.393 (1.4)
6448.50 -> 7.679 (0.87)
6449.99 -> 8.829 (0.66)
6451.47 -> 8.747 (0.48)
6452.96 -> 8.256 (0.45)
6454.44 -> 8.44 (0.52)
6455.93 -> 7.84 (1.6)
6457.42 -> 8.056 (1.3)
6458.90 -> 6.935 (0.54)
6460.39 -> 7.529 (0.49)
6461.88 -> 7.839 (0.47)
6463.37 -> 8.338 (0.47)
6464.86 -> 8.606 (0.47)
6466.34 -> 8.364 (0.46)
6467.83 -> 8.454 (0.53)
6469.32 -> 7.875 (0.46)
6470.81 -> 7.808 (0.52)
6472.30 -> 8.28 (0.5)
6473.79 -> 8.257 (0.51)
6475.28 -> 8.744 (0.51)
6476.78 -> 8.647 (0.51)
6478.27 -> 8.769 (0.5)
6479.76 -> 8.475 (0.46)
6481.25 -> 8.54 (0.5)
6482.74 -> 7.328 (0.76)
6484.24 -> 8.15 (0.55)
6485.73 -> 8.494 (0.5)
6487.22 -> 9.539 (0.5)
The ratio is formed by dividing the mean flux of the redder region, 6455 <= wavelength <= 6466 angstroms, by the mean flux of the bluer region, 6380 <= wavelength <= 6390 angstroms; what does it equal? 0.97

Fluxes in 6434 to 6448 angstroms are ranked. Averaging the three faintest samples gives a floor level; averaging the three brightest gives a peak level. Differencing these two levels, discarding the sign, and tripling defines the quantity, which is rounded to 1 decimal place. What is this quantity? 3.0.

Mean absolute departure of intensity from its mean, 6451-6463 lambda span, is 0.42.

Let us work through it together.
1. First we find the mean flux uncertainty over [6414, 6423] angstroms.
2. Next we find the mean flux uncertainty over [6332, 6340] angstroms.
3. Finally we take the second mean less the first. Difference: 0.6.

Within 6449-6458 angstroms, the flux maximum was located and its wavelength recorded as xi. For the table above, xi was 6449.99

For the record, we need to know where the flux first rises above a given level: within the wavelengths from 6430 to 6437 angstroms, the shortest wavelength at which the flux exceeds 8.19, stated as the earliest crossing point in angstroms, 6436.63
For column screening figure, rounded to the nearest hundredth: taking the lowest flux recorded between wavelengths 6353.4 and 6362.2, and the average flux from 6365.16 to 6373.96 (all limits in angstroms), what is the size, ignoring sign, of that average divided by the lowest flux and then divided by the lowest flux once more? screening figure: 0.17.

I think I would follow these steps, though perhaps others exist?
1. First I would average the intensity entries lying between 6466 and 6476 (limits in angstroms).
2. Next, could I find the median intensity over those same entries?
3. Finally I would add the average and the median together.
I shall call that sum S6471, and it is 16.5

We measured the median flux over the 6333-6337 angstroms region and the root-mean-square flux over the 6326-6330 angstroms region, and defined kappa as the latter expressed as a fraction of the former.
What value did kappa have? 1.04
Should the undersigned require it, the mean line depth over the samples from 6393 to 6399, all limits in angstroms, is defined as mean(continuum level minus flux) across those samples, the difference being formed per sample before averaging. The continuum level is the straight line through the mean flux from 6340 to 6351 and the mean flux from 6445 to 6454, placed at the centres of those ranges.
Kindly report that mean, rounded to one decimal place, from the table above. 0.9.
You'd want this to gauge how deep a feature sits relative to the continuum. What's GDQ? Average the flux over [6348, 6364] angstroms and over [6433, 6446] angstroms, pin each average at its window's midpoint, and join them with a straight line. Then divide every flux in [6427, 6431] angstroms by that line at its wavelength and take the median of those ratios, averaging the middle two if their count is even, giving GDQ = 0.972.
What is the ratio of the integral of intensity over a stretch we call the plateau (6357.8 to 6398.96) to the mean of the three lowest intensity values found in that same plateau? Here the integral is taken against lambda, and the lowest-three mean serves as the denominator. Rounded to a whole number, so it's 56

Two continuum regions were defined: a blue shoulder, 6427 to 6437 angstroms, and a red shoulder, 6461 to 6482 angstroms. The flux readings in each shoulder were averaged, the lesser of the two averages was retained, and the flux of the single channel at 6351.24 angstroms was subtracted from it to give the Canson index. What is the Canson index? 0.2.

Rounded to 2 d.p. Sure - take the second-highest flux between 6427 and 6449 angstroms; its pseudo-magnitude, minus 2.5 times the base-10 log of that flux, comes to -2.33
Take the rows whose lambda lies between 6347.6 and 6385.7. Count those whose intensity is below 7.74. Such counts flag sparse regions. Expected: 10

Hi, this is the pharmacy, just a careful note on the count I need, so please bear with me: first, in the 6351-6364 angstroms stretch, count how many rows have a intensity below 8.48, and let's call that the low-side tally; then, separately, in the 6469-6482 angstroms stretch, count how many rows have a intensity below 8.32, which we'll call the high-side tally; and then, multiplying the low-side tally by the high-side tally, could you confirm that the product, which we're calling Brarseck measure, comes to 28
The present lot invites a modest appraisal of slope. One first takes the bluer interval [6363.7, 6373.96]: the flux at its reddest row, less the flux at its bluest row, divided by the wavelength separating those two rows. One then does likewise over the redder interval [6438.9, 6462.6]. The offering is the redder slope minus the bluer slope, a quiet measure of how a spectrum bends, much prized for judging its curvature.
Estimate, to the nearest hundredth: 0.26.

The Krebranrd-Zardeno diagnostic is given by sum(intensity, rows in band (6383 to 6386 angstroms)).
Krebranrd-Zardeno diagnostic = 16.0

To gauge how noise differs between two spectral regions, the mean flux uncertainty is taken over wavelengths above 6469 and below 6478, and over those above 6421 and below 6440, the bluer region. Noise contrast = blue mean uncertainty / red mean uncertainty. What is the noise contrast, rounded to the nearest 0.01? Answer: 1.43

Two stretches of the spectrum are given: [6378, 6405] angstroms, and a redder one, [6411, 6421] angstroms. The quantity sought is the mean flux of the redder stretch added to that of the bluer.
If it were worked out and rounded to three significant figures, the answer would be 16.4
